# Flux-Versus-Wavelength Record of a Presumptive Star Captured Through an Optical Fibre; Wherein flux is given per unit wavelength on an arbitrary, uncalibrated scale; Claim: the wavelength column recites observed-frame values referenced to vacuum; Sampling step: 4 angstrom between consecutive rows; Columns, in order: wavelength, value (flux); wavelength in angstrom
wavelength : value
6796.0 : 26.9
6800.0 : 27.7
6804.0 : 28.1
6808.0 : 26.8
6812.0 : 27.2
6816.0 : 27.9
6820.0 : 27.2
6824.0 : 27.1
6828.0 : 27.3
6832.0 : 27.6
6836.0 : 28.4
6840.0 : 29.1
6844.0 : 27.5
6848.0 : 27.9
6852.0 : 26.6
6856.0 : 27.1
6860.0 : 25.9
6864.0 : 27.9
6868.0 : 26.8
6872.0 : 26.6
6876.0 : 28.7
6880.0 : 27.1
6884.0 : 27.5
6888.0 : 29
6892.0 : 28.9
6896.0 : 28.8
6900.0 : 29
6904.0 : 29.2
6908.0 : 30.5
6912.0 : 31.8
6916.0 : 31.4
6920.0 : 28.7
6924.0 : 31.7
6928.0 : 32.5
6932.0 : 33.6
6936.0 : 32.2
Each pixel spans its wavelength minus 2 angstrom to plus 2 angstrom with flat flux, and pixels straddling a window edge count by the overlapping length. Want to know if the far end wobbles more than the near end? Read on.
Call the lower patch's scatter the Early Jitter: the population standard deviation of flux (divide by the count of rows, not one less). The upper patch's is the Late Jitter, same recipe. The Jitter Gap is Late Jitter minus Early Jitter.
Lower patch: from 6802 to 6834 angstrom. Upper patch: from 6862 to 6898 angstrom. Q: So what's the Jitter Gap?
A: 0.50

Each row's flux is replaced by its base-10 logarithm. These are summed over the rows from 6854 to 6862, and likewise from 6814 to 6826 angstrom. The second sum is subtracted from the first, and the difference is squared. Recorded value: 2.2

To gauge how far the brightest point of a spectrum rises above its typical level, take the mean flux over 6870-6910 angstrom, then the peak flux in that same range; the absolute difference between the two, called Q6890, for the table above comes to 1.97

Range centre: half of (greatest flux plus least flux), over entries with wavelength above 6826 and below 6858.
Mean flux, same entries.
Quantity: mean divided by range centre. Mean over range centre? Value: 0.994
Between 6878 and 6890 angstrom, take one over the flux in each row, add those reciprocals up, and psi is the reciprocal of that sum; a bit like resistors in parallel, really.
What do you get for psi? 9.3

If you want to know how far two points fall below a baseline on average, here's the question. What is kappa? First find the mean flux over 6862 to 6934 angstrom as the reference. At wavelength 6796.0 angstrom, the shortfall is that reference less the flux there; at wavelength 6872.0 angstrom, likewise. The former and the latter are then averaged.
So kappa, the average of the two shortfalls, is 2.68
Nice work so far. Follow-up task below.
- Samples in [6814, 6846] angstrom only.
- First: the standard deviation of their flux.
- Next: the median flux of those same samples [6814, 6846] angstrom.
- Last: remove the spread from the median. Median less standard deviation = 26.9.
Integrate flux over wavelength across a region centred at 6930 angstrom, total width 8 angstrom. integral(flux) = 264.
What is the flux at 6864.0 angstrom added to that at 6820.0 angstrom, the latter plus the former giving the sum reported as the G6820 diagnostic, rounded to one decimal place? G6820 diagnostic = 55.1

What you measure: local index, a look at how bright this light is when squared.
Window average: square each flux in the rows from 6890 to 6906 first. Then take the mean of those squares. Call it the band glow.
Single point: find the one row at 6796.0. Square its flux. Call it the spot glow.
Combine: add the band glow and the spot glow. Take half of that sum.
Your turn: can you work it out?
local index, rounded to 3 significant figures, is 782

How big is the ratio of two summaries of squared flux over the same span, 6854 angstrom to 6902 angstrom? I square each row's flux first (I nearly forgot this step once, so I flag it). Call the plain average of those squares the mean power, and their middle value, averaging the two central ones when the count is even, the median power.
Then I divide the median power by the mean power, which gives 0.99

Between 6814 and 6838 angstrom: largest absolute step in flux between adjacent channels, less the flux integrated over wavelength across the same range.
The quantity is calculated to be -661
